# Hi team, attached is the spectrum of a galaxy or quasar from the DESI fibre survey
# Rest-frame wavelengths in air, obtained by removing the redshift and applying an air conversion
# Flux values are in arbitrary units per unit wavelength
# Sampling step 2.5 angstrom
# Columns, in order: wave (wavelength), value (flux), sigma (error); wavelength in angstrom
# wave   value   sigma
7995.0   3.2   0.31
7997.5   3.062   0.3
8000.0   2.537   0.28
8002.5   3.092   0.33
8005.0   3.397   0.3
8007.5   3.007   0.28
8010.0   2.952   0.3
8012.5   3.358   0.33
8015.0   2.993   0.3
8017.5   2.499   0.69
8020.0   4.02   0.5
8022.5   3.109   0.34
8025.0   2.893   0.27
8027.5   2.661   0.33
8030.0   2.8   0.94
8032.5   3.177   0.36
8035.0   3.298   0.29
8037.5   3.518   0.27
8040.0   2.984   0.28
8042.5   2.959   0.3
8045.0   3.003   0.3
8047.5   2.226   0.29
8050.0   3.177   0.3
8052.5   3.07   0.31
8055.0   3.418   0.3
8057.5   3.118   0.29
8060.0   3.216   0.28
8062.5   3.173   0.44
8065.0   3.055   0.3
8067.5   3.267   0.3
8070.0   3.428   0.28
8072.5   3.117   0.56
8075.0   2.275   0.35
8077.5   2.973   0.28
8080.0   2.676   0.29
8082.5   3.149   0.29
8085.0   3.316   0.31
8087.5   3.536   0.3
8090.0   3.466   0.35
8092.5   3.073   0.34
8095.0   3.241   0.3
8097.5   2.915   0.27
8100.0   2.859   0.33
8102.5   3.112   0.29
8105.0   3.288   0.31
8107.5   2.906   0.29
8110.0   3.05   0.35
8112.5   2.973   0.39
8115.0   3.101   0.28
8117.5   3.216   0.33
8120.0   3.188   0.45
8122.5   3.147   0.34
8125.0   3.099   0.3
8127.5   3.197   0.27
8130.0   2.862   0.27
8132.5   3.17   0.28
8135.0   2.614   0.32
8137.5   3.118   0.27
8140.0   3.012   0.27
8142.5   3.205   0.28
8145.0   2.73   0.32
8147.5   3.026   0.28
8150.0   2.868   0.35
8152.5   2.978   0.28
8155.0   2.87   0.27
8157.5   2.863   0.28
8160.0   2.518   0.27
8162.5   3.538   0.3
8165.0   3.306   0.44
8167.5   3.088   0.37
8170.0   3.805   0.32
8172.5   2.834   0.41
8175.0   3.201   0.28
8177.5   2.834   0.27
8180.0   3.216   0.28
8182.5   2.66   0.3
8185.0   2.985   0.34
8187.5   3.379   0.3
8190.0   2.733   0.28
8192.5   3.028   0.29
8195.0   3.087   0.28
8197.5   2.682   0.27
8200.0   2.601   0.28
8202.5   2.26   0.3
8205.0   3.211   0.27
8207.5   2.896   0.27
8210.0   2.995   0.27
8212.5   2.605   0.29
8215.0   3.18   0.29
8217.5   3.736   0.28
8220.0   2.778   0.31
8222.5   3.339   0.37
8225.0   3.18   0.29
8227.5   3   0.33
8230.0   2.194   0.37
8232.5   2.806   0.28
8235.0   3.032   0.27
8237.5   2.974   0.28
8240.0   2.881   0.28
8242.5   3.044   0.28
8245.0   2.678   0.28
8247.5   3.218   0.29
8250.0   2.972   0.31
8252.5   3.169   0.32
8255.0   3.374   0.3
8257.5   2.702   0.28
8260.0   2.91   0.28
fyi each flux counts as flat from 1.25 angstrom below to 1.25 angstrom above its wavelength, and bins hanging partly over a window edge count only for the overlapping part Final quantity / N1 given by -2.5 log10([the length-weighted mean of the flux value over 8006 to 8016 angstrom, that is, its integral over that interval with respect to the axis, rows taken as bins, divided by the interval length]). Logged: -1.22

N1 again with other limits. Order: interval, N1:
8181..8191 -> -1.18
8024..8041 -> -1.21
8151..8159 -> -1.15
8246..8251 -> -1.22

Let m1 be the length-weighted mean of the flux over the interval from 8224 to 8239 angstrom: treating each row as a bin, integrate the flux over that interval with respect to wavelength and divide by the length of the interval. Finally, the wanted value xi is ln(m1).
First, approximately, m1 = 2.86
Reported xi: 1.05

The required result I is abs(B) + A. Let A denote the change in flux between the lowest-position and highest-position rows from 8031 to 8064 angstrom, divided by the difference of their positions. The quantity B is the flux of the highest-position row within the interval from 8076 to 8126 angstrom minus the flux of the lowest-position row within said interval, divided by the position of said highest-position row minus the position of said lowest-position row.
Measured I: 0.003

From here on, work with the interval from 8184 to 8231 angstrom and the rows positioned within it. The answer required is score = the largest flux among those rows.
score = 3.736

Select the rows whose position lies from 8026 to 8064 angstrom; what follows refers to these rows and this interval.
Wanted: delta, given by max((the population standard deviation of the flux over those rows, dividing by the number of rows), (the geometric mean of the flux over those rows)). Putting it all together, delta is 3.04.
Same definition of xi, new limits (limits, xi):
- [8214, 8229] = 1.16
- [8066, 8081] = 1.09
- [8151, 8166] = 1.10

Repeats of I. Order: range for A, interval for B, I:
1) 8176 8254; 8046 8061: 0.084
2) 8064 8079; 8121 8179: -0.001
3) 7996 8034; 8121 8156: 0.012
